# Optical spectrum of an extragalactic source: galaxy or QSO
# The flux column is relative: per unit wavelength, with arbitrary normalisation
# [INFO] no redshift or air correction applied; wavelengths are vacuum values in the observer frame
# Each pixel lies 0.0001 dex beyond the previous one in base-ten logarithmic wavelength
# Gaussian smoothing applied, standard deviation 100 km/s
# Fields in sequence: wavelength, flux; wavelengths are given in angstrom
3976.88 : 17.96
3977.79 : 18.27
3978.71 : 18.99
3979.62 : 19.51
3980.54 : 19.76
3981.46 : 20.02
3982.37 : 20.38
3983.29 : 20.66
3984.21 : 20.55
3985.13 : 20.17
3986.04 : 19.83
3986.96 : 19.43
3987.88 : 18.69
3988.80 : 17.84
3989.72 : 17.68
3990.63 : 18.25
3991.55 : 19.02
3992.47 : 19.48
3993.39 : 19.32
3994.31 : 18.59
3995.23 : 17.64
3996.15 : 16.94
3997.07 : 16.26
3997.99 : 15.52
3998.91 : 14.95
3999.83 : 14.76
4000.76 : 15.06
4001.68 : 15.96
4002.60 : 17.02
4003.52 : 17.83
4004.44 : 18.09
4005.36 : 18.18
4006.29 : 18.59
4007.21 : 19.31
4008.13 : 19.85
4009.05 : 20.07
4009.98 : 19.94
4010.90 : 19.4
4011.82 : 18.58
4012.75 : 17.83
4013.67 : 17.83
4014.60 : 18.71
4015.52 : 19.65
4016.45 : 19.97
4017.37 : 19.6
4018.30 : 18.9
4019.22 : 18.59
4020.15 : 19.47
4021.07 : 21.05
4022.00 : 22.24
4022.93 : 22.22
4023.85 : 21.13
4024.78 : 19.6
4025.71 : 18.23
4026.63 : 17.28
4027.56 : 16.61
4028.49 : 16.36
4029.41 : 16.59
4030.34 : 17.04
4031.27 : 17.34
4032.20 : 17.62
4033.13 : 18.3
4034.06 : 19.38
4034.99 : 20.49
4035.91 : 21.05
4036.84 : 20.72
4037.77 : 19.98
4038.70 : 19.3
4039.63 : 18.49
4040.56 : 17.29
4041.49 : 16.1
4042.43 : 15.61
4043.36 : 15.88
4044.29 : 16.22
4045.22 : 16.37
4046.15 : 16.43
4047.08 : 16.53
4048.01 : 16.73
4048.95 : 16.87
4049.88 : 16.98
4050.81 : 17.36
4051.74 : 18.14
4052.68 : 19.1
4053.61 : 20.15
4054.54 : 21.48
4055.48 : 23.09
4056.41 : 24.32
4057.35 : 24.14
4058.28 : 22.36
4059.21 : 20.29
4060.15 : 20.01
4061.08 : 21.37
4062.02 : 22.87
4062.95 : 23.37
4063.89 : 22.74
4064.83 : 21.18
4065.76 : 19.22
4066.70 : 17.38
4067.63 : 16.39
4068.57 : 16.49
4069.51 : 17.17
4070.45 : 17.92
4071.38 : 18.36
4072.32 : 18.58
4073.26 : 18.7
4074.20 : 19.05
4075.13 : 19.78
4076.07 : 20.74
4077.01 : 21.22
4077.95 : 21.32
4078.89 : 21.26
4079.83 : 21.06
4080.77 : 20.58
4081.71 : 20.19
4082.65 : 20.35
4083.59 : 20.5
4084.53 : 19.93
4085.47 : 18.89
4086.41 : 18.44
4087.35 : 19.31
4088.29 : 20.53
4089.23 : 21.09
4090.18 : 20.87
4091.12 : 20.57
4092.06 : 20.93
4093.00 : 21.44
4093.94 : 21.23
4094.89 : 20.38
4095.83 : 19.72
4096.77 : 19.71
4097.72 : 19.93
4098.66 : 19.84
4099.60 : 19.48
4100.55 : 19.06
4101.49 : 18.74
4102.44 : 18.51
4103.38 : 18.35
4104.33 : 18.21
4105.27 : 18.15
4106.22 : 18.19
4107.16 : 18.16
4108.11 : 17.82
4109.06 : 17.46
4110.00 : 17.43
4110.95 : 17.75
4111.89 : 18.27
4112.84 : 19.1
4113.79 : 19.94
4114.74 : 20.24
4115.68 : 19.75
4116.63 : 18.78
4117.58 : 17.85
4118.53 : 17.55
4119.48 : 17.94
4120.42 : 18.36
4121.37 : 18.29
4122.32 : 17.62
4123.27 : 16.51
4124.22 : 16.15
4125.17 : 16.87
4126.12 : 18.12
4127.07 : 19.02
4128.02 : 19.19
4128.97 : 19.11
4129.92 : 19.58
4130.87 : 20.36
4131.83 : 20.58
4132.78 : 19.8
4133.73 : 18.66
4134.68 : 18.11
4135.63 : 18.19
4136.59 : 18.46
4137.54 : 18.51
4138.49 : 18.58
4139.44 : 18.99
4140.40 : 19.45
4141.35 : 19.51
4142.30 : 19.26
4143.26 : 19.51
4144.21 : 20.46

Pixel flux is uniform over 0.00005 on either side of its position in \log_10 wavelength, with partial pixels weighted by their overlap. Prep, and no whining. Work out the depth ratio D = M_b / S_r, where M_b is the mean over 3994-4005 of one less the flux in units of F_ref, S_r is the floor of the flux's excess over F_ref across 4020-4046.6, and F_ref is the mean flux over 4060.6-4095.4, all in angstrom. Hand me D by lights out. -0.039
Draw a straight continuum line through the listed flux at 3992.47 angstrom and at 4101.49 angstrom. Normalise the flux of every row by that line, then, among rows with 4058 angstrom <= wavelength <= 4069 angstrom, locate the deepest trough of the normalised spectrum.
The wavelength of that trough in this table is 4067.63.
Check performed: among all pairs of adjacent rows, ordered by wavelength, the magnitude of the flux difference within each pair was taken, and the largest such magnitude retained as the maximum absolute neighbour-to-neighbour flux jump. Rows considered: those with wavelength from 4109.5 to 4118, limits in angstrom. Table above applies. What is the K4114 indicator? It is 1.0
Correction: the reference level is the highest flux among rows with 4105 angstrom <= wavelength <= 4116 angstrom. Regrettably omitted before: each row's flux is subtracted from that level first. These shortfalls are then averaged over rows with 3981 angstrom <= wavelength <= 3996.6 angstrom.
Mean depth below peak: 1.2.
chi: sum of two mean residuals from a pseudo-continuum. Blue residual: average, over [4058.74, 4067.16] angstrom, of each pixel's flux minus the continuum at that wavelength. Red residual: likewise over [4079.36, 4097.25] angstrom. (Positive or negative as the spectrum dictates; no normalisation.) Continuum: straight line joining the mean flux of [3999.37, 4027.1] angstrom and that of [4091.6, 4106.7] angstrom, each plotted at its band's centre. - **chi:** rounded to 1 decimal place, 2.6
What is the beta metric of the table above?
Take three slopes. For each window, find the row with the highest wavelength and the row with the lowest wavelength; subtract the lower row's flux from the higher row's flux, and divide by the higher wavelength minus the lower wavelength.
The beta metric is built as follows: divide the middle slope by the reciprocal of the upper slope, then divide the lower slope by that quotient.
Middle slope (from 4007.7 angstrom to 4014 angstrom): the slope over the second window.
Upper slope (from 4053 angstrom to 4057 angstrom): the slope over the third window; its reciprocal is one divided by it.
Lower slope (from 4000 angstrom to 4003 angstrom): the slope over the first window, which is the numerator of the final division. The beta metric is -2.0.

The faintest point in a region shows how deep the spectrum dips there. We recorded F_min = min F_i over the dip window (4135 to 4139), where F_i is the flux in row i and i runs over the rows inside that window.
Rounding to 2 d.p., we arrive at 18.19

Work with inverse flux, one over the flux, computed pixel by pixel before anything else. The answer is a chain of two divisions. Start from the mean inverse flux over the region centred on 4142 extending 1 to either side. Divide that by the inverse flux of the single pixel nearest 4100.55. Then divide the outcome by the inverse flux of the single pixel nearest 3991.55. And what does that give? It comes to 18.7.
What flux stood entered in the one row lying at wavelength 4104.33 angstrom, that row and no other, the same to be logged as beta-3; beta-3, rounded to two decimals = 18.21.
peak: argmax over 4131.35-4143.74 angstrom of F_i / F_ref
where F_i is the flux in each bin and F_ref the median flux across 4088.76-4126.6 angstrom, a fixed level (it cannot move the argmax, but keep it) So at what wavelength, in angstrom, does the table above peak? 4131.83 angstrom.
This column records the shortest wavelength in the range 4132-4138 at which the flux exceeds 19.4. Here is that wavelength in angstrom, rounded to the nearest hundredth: 4132.78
